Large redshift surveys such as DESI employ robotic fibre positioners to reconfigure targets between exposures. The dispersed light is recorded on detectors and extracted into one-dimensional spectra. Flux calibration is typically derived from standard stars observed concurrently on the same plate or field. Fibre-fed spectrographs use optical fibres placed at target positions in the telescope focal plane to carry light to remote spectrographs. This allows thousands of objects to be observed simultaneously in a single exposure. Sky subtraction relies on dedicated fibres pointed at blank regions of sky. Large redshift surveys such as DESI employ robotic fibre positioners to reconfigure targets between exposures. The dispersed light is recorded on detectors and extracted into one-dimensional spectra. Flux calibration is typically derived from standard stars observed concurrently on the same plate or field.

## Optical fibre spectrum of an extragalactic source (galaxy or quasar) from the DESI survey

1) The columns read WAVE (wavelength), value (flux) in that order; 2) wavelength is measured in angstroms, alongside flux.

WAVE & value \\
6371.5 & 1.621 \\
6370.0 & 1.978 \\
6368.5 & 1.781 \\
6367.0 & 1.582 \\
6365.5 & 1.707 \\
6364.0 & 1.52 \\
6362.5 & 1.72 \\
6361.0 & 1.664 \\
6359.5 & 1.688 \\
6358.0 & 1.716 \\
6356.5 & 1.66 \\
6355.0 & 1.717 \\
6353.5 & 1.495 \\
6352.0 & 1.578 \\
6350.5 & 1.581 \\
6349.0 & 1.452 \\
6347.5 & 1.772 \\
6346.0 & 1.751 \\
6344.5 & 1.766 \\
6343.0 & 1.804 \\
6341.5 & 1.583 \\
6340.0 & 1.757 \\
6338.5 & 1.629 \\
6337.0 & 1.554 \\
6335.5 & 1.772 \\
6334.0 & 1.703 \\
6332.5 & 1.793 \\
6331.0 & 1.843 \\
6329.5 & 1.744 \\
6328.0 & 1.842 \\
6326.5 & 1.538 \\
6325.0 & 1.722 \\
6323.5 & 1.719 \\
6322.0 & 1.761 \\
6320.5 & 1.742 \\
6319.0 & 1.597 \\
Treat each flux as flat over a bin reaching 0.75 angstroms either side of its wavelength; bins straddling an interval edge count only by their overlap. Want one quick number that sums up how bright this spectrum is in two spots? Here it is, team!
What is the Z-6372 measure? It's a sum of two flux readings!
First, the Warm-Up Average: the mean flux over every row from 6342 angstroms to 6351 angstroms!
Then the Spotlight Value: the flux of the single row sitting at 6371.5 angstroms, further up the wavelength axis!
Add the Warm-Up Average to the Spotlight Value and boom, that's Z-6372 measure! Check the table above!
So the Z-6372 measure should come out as 3.31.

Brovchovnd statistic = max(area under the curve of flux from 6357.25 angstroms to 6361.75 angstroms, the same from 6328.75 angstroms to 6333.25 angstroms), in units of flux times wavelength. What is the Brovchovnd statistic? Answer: 8.07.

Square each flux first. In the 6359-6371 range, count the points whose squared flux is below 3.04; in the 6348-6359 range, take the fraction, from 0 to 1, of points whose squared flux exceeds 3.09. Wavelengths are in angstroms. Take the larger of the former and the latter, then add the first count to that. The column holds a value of 12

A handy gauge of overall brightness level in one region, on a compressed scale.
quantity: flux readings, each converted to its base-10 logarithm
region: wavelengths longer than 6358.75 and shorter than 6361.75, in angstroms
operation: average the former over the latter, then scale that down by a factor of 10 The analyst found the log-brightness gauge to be 0.0224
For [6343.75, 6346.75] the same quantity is 0.0245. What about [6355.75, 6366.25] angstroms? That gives 0.0222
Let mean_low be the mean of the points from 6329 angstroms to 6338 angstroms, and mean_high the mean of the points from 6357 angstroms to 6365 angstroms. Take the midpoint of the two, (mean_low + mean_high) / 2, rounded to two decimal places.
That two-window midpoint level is 1.70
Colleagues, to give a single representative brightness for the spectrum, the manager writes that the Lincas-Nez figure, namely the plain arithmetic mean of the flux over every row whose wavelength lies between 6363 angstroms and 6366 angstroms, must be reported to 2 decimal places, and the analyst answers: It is 1.61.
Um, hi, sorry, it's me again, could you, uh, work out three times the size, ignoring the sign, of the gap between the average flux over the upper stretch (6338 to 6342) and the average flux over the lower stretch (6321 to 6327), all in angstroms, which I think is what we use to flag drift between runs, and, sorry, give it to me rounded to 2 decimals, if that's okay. 0.09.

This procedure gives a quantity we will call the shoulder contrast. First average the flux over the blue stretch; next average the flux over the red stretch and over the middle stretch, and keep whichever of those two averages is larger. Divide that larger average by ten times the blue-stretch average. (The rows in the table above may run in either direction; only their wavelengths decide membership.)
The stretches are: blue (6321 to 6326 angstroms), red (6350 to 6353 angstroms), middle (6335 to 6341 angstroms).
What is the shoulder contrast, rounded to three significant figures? 0.0968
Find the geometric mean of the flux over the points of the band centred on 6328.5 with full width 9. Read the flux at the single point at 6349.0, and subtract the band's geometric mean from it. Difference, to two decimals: -0.29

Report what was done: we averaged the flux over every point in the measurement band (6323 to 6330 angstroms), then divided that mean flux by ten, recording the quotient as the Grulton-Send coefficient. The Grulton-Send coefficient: 0.171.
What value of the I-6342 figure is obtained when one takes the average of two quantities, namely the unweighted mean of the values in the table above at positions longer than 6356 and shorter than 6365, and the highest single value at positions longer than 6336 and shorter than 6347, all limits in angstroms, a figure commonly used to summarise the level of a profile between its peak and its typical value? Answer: 1.73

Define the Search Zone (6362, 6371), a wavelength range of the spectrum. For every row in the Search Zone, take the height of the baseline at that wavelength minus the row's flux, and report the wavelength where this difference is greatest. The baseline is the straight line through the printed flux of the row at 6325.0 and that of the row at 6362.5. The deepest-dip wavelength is 6364.0 angstroms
